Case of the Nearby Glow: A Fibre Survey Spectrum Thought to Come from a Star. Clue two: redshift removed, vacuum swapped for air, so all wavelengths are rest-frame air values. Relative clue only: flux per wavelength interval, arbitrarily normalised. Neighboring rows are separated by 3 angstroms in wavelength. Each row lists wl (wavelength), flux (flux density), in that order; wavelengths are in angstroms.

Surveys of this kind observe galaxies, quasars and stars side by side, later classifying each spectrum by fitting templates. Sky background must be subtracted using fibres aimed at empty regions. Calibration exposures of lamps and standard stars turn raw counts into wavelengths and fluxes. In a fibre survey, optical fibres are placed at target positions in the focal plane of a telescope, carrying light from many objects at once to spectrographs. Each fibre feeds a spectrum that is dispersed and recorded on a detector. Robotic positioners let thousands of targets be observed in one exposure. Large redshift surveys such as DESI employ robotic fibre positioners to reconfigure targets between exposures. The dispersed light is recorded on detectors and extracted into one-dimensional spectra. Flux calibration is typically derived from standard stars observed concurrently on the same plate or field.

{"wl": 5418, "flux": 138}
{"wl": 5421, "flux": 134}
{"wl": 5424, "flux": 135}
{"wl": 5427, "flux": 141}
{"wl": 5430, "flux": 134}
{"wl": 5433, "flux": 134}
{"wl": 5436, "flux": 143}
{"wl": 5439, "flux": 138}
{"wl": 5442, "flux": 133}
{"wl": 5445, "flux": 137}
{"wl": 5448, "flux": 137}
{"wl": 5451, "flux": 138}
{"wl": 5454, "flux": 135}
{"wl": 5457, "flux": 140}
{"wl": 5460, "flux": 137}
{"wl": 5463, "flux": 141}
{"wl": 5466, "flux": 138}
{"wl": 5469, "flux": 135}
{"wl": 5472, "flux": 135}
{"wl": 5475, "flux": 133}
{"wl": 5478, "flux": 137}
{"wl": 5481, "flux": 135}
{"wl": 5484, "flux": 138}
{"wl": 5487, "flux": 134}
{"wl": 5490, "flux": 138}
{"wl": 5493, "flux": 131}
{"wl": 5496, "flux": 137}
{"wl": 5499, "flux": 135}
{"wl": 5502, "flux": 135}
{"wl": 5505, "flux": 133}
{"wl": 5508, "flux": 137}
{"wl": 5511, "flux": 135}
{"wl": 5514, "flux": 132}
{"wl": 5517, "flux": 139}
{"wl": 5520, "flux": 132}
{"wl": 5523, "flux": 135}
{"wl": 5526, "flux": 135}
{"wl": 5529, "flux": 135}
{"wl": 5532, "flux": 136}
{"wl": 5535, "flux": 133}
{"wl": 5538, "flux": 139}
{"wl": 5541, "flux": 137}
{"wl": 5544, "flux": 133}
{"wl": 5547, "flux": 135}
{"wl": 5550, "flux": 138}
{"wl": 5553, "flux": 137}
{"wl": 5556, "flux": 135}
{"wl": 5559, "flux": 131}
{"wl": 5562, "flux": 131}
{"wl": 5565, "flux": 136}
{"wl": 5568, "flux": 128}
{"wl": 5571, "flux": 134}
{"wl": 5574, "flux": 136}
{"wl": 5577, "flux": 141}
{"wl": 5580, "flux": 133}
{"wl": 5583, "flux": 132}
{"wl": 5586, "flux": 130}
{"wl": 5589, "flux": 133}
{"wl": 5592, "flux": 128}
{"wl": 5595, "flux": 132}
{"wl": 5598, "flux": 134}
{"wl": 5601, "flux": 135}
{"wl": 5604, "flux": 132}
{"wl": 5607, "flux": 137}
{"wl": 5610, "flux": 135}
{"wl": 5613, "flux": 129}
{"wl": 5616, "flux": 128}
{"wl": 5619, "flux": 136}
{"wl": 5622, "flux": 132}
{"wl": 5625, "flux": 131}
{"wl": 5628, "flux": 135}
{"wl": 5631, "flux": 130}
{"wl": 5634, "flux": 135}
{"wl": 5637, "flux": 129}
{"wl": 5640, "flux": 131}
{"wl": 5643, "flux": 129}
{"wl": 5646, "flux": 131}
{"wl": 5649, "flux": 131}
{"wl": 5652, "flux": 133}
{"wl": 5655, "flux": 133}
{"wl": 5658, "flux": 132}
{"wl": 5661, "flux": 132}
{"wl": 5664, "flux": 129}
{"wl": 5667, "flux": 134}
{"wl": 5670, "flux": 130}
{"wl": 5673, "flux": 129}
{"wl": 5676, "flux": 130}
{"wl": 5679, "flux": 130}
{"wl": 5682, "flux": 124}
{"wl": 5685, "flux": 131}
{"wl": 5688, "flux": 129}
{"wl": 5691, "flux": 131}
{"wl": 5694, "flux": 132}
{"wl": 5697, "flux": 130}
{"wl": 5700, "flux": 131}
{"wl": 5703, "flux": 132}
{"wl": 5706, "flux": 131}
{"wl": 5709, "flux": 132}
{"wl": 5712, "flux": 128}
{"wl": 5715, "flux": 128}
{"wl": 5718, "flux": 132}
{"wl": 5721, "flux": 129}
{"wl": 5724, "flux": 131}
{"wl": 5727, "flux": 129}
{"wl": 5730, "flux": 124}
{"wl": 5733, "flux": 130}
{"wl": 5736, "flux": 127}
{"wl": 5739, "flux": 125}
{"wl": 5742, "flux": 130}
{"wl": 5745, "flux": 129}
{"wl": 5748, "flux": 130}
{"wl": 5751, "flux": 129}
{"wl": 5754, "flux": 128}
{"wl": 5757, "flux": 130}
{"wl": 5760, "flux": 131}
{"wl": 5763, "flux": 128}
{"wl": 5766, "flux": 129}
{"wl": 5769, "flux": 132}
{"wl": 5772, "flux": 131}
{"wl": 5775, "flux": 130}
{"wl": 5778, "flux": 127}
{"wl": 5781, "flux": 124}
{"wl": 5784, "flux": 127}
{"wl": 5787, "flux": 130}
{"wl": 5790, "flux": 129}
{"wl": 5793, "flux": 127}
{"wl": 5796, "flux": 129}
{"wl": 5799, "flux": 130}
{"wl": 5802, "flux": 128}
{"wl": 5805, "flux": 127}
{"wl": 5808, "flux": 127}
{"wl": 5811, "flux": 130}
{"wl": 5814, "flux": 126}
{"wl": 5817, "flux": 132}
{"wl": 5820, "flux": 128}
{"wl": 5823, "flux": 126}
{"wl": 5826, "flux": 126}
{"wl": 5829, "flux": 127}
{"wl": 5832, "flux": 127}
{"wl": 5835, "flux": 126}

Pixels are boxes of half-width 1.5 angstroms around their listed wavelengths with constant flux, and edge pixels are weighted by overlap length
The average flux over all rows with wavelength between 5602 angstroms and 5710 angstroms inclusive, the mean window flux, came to 131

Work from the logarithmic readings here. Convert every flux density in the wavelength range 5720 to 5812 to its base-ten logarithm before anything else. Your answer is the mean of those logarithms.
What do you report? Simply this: 2.109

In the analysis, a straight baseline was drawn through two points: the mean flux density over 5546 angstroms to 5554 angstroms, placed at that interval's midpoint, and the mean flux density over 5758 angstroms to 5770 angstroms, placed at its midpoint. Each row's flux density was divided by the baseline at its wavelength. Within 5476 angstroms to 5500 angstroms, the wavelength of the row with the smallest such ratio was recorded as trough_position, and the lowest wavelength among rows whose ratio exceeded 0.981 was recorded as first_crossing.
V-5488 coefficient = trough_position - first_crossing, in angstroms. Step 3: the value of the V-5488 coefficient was 15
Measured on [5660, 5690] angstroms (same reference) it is 21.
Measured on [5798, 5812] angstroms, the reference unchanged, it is 6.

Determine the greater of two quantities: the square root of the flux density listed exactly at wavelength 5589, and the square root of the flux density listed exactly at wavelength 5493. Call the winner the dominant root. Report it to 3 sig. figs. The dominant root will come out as 11.5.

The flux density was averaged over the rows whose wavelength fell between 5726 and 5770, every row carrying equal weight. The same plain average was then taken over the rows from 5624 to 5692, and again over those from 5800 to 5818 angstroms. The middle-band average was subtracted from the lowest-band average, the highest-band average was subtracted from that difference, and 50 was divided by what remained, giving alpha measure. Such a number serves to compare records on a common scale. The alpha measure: -0.396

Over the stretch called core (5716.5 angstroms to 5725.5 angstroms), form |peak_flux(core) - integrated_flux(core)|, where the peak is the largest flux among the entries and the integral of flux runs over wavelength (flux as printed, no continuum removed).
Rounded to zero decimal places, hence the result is 1044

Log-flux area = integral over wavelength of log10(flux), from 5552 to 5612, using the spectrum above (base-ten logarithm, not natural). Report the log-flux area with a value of 128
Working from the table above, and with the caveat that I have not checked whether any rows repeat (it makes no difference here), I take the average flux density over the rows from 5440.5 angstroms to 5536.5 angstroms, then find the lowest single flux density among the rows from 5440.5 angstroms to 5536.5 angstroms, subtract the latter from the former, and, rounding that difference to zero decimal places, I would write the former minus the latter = 5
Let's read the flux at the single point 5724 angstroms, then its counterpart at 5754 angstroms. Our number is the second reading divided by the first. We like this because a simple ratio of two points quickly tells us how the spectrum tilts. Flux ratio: 0.977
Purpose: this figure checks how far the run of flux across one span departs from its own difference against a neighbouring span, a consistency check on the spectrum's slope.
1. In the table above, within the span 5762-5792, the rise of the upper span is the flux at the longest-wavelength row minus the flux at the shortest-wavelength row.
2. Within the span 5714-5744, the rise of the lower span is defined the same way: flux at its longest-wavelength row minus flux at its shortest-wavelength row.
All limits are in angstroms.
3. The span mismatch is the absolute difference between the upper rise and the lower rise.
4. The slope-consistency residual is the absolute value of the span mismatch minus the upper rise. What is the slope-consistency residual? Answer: 0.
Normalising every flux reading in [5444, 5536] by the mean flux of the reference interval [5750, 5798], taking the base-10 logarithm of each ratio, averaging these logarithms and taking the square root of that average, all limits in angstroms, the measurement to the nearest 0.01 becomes 0.15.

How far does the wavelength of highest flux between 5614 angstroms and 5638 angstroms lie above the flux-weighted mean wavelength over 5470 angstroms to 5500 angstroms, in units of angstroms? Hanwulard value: 133.5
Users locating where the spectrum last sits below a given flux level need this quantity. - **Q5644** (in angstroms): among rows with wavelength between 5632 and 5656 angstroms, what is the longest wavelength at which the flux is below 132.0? 5649 angstroms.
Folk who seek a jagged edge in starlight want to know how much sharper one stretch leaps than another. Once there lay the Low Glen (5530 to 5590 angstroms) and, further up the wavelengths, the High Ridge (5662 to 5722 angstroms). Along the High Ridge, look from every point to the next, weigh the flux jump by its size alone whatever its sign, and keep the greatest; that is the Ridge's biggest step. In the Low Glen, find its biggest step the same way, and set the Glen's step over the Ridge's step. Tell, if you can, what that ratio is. 1.14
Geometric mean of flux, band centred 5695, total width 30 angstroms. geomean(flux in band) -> 130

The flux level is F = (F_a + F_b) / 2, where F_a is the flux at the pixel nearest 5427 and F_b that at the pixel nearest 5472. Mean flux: 138.0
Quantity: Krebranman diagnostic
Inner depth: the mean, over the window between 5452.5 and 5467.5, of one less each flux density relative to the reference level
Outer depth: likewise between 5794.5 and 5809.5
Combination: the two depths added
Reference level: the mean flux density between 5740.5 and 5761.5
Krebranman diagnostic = -0.06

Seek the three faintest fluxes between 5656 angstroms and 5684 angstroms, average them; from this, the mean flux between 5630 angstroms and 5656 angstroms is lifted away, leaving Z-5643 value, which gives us -4.0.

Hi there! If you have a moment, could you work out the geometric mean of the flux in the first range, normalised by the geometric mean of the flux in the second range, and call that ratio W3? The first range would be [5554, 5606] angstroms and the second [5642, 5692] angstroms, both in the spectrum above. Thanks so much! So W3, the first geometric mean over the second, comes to 1.02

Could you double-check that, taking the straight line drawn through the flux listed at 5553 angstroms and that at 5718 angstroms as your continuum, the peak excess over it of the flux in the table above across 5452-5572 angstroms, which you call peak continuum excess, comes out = 1.5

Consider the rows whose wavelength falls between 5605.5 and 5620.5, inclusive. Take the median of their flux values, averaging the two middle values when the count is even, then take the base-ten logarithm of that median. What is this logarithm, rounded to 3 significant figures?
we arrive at 2.13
